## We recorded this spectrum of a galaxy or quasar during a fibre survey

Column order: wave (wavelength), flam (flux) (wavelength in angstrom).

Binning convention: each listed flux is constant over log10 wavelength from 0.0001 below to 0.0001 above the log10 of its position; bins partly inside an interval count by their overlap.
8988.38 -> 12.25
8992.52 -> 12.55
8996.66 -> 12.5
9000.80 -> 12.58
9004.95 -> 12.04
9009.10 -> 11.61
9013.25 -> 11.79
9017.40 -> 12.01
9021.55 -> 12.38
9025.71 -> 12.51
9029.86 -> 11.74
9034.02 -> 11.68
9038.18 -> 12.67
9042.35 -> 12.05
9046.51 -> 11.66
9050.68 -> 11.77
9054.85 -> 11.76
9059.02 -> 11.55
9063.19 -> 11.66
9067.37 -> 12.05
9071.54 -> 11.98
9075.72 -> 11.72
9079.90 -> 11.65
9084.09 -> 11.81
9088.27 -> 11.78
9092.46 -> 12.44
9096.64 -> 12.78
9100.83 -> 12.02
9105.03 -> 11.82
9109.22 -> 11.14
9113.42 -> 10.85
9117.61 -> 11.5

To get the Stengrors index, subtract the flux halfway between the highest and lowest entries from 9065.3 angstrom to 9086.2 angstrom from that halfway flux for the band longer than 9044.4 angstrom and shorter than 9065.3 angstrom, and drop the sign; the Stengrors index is 0.19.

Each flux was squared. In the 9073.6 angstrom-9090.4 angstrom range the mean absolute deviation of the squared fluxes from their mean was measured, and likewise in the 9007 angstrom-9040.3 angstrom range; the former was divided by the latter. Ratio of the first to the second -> 0.2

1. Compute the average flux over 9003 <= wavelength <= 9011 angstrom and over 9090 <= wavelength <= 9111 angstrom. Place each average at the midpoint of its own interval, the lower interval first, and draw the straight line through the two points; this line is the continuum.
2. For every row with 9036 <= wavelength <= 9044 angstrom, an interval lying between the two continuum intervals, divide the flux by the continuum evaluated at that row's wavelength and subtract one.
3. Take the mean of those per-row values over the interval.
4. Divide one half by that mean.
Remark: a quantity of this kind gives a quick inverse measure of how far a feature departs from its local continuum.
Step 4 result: 13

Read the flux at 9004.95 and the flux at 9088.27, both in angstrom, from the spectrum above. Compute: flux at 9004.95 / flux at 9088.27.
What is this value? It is 1.02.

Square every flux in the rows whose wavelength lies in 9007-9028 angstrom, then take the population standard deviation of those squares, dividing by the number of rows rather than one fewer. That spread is 8.2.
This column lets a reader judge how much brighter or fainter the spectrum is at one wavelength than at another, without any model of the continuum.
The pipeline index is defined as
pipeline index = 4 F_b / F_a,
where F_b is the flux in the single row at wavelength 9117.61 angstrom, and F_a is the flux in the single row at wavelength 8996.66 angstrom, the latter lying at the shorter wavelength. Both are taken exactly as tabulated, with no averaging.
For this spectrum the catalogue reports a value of 3.7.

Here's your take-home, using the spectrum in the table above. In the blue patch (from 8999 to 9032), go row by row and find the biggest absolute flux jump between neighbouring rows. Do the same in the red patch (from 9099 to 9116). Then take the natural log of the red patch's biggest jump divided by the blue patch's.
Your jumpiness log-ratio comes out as -0.12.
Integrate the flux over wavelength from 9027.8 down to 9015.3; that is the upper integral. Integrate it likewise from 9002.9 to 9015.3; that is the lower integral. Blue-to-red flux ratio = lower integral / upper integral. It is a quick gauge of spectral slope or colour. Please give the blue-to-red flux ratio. 1.0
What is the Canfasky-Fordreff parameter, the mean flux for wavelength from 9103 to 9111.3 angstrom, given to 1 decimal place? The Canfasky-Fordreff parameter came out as 11.5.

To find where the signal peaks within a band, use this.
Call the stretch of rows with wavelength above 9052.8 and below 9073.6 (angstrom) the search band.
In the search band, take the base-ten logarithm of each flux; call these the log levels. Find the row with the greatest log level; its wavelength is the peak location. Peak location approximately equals 9067.37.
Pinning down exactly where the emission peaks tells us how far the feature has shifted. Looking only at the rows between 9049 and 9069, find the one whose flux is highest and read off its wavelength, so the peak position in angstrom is 9067.37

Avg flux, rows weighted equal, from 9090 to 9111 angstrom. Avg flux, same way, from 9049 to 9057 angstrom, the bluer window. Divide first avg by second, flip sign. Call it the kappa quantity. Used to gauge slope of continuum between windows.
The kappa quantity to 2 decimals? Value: -1.02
